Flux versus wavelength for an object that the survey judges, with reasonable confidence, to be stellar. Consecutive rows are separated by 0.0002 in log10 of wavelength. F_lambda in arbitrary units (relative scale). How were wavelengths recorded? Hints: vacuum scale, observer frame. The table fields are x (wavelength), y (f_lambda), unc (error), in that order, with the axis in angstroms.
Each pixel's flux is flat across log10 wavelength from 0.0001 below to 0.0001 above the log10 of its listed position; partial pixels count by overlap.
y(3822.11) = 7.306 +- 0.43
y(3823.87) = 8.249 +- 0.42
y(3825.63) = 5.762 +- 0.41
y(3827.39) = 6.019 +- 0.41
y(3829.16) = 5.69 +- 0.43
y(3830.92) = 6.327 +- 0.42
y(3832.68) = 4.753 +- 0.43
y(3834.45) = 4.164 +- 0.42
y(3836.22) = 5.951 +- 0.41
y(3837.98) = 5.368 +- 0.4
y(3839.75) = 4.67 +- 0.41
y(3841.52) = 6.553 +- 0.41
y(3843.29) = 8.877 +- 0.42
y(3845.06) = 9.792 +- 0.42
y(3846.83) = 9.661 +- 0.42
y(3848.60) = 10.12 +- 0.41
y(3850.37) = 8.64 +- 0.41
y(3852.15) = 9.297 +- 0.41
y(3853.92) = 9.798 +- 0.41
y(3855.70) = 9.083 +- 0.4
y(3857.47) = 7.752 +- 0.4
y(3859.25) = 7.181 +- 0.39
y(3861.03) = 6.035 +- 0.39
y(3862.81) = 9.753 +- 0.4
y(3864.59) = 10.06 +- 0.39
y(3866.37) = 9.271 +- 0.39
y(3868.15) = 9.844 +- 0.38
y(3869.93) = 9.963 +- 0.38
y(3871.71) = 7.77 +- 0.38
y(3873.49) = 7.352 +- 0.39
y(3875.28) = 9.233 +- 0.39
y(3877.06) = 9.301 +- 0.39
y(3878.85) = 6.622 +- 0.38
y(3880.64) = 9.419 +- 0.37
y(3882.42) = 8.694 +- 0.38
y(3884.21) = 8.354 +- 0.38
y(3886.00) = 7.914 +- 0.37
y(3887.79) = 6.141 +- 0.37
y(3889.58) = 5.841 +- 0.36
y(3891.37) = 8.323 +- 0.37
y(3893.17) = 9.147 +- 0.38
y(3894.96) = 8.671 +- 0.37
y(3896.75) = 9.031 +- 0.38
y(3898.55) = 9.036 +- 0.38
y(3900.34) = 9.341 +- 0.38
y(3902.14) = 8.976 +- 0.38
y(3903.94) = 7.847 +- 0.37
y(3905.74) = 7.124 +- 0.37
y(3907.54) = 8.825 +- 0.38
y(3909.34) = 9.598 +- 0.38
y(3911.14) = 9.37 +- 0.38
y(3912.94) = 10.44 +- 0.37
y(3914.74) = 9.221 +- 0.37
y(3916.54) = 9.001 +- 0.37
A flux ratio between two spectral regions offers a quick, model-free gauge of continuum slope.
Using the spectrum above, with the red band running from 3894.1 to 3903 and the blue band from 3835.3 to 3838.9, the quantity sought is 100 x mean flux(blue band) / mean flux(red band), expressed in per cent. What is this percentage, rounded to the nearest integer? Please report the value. 63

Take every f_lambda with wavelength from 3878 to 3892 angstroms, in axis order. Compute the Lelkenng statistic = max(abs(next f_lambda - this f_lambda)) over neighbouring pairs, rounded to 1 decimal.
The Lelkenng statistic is 2.8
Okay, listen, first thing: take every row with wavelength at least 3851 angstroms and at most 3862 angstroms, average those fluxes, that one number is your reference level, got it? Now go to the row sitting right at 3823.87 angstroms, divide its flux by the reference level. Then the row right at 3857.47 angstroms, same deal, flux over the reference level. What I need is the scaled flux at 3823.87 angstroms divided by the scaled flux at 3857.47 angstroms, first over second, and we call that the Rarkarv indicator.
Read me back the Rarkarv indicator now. 1.06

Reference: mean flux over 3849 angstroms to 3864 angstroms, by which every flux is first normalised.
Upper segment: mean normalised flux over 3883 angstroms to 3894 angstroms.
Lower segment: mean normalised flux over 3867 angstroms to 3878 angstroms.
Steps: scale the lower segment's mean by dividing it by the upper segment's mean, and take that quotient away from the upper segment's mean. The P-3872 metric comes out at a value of -0.27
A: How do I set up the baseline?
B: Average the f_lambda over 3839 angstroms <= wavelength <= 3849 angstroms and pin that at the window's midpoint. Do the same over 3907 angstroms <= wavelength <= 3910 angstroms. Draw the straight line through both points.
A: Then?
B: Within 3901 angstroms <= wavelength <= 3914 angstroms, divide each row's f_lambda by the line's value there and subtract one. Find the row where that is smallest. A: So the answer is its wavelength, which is 3905.74 angstroms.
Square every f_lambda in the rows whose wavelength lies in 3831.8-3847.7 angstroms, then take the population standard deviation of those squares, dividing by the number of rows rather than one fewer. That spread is 30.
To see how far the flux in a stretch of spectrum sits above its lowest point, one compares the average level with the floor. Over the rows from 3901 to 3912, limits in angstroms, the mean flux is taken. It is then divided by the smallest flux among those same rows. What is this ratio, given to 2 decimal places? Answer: 1.21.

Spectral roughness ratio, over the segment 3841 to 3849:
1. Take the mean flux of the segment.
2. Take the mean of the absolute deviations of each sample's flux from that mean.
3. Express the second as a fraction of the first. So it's 0.114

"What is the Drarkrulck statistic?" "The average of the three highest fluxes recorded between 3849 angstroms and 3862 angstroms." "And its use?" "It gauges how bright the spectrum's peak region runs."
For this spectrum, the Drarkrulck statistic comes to 9.4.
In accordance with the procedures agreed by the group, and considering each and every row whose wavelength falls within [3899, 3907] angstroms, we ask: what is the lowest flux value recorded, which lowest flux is 7.124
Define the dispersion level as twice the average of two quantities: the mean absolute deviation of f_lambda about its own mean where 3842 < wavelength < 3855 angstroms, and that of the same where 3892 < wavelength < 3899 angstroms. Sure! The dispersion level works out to 0.59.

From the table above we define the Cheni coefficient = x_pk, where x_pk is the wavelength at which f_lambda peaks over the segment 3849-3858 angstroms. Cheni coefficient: 3853.92 angstroms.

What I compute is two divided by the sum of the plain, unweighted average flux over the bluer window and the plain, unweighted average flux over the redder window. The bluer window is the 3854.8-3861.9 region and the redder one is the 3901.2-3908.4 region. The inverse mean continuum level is 0.127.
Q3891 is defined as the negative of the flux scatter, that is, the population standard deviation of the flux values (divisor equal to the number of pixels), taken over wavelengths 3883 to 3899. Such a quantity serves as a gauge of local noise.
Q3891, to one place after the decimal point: -1.2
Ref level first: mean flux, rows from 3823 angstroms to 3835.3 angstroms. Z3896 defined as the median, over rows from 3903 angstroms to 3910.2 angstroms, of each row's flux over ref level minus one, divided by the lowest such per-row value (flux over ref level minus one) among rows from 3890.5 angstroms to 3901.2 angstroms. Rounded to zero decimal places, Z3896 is 1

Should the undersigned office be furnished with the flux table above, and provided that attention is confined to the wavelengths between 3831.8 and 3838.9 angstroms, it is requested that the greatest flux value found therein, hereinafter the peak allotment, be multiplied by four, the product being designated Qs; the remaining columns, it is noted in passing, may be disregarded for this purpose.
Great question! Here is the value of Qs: 23.8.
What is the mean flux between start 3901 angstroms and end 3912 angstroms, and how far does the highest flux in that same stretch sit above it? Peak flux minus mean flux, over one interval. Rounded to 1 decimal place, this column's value 1.0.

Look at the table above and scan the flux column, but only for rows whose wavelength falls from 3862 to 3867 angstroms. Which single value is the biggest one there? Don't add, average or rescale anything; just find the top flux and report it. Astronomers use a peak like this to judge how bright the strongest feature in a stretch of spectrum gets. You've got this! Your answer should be 10.06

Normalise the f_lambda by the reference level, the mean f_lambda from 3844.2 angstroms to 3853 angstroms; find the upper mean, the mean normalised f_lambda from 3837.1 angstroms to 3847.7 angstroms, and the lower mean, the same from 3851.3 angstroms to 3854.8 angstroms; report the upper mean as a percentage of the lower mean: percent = 78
